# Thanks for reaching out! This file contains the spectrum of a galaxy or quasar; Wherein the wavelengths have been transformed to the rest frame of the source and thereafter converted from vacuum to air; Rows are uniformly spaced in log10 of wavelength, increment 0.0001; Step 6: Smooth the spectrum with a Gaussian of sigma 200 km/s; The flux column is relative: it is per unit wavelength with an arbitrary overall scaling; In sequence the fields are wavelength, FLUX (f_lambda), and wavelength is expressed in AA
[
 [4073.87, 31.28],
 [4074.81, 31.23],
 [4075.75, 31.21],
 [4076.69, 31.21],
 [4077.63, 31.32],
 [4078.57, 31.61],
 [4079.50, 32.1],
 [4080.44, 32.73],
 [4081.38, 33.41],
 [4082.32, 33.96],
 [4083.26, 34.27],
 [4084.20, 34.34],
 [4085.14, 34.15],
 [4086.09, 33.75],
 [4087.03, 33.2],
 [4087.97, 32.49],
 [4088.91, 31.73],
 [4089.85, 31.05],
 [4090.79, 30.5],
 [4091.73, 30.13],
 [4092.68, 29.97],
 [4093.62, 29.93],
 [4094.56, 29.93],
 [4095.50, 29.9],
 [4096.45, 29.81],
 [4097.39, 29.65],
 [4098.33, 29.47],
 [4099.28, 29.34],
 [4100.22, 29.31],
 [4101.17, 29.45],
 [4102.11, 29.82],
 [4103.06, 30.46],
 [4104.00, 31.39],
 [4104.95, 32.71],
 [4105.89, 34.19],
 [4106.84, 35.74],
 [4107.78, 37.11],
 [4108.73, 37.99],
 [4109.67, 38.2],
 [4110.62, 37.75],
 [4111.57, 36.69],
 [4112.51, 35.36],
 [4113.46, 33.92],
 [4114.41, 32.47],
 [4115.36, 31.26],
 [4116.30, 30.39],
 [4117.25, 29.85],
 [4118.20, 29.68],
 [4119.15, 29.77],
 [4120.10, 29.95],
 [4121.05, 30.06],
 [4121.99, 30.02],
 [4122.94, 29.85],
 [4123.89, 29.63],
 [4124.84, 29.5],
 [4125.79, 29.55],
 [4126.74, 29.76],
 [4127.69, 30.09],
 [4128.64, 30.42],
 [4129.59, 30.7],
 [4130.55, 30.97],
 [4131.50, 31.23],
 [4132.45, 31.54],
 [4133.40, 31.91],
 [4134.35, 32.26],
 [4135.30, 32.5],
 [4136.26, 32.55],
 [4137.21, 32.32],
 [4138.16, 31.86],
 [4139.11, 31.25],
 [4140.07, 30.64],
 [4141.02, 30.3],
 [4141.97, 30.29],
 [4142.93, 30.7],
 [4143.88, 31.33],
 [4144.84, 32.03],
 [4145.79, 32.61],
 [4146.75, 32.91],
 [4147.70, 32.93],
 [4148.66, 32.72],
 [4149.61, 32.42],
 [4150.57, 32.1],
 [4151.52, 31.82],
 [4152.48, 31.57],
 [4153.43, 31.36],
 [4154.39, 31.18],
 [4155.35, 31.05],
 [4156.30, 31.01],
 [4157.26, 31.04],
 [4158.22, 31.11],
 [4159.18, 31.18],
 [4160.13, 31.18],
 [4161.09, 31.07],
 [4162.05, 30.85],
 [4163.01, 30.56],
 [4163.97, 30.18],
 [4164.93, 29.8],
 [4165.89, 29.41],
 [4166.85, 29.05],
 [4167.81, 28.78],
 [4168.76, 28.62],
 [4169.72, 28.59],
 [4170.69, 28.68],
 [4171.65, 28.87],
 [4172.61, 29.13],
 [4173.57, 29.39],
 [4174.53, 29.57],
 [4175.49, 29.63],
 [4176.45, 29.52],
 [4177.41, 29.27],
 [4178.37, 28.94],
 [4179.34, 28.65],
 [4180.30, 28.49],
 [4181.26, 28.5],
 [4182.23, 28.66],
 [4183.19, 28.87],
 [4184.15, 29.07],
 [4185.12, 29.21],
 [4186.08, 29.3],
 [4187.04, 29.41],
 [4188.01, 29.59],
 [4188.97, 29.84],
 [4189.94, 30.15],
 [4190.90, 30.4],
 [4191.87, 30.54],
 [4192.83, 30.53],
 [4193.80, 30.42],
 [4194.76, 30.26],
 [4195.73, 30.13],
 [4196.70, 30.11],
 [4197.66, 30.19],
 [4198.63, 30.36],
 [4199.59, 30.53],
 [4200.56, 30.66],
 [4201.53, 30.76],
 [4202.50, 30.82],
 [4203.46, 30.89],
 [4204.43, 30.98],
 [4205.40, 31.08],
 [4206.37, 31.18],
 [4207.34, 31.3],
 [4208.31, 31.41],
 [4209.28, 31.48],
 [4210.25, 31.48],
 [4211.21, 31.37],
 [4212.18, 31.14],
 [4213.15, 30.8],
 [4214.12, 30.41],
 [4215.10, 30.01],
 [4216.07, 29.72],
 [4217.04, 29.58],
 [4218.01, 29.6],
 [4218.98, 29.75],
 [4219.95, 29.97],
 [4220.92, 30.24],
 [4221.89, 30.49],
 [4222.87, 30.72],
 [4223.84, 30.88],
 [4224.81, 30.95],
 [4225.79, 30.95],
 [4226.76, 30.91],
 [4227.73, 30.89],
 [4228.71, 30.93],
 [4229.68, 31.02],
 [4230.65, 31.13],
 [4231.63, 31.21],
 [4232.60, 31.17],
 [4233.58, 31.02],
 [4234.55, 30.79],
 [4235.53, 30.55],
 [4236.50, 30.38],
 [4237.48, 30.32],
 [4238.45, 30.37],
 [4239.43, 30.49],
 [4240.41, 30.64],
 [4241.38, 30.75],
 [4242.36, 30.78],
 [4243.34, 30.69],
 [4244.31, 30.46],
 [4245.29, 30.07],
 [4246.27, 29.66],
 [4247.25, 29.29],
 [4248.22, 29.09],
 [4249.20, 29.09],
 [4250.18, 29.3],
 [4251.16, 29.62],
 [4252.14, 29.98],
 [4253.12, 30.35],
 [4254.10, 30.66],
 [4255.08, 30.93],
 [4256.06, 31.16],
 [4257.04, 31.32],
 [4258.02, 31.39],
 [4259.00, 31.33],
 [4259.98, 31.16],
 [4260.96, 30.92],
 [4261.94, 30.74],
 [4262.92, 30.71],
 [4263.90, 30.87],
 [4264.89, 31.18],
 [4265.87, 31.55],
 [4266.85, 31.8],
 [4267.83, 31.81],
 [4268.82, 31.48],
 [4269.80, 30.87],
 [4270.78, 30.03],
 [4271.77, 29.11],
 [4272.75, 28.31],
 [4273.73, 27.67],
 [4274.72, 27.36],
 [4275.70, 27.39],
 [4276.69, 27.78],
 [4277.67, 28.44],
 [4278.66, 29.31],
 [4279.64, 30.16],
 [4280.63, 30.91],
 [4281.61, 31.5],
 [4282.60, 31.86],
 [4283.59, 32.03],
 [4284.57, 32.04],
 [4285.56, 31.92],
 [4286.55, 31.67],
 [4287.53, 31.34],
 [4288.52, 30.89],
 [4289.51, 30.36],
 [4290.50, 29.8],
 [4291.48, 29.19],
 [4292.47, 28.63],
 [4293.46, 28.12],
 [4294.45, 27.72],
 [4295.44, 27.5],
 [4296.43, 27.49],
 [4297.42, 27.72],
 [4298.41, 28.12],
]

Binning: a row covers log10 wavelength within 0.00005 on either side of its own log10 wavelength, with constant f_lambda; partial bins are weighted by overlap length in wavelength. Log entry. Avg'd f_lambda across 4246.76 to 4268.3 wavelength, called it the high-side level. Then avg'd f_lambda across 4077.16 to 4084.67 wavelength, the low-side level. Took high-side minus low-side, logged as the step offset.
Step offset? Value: -2.3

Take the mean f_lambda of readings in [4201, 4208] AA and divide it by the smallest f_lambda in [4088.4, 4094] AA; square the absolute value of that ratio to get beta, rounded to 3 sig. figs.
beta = 1.07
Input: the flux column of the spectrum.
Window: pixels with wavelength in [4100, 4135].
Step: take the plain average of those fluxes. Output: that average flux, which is 31.9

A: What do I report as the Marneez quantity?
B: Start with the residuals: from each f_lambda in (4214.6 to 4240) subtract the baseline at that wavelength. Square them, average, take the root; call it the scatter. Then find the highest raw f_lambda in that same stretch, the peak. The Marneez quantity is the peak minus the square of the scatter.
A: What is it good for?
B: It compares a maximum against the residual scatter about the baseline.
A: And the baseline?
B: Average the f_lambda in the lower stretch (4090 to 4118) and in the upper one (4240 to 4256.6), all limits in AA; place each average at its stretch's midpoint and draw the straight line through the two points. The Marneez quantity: 30.9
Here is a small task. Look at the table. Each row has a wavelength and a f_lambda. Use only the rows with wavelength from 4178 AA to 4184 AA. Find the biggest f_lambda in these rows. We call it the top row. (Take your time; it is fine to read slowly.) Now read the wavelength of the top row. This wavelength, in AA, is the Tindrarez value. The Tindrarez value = 4178.37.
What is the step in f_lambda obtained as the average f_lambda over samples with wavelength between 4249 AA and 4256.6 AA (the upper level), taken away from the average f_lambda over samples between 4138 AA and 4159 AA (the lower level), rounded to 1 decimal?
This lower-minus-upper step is 1.4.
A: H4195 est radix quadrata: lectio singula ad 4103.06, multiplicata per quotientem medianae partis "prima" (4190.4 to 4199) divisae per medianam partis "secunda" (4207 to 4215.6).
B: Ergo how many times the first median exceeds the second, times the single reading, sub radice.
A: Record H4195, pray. 5.44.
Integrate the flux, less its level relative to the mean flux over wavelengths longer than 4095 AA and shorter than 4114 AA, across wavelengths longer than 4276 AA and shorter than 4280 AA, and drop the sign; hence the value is 16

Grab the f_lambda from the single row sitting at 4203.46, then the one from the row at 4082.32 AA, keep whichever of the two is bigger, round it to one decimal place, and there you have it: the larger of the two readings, 34.0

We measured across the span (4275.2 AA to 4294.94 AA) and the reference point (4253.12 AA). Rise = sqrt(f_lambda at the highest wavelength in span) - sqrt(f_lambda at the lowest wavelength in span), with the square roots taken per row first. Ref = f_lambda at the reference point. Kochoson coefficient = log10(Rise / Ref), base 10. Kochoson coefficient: -2.98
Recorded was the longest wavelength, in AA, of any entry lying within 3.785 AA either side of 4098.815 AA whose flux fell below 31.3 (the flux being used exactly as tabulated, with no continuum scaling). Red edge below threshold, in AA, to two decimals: 4102.11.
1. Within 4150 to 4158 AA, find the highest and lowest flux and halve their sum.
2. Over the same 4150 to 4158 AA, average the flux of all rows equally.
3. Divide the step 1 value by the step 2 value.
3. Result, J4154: 1.01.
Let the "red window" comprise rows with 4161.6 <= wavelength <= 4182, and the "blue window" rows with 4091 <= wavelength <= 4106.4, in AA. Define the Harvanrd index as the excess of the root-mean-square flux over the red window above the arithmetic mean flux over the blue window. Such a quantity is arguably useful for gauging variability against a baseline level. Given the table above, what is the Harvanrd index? -1.1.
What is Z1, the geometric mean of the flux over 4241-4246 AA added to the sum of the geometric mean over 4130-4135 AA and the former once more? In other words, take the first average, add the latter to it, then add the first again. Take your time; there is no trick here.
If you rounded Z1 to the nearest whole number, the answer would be 93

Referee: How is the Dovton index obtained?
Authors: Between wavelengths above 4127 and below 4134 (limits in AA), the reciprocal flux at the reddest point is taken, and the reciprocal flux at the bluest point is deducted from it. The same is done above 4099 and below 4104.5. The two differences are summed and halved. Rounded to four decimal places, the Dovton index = -0.0021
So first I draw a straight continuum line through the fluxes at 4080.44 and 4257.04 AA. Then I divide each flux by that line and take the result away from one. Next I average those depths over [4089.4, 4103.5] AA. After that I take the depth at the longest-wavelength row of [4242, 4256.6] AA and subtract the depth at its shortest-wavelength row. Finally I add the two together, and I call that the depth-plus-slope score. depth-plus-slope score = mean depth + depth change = 0.067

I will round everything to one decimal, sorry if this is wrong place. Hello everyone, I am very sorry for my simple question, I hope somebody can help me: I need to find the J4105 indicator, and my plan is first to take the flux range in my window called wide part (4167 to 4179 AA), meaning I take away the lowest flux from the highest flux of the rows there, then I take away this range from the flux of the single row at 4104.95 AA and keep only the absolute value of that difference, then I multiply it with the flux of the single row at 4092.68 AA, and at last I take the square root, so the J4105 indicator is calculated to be 30.8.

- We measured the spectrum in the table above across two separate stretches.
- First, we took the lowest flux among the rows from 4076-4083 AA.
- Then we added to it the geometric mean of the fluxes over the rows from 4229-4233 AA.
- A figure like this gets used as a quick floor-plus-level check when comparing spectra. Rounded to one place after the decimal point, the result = 62.3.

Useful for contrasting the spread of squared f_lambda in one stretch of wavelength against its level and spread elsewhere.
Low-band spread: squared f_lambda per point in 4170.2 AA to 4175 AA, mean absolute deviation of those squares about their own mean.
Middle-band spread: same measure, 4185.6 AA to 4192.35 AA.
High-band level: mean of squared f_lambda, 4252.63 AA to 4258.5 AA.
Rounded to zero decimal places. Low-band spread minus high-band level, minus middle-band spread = -967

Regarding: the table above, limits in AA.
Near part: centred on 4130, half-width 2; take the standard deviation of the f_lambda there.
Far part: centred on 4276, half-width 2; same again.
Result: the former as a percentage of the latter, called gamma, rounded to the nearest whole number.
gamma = 69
